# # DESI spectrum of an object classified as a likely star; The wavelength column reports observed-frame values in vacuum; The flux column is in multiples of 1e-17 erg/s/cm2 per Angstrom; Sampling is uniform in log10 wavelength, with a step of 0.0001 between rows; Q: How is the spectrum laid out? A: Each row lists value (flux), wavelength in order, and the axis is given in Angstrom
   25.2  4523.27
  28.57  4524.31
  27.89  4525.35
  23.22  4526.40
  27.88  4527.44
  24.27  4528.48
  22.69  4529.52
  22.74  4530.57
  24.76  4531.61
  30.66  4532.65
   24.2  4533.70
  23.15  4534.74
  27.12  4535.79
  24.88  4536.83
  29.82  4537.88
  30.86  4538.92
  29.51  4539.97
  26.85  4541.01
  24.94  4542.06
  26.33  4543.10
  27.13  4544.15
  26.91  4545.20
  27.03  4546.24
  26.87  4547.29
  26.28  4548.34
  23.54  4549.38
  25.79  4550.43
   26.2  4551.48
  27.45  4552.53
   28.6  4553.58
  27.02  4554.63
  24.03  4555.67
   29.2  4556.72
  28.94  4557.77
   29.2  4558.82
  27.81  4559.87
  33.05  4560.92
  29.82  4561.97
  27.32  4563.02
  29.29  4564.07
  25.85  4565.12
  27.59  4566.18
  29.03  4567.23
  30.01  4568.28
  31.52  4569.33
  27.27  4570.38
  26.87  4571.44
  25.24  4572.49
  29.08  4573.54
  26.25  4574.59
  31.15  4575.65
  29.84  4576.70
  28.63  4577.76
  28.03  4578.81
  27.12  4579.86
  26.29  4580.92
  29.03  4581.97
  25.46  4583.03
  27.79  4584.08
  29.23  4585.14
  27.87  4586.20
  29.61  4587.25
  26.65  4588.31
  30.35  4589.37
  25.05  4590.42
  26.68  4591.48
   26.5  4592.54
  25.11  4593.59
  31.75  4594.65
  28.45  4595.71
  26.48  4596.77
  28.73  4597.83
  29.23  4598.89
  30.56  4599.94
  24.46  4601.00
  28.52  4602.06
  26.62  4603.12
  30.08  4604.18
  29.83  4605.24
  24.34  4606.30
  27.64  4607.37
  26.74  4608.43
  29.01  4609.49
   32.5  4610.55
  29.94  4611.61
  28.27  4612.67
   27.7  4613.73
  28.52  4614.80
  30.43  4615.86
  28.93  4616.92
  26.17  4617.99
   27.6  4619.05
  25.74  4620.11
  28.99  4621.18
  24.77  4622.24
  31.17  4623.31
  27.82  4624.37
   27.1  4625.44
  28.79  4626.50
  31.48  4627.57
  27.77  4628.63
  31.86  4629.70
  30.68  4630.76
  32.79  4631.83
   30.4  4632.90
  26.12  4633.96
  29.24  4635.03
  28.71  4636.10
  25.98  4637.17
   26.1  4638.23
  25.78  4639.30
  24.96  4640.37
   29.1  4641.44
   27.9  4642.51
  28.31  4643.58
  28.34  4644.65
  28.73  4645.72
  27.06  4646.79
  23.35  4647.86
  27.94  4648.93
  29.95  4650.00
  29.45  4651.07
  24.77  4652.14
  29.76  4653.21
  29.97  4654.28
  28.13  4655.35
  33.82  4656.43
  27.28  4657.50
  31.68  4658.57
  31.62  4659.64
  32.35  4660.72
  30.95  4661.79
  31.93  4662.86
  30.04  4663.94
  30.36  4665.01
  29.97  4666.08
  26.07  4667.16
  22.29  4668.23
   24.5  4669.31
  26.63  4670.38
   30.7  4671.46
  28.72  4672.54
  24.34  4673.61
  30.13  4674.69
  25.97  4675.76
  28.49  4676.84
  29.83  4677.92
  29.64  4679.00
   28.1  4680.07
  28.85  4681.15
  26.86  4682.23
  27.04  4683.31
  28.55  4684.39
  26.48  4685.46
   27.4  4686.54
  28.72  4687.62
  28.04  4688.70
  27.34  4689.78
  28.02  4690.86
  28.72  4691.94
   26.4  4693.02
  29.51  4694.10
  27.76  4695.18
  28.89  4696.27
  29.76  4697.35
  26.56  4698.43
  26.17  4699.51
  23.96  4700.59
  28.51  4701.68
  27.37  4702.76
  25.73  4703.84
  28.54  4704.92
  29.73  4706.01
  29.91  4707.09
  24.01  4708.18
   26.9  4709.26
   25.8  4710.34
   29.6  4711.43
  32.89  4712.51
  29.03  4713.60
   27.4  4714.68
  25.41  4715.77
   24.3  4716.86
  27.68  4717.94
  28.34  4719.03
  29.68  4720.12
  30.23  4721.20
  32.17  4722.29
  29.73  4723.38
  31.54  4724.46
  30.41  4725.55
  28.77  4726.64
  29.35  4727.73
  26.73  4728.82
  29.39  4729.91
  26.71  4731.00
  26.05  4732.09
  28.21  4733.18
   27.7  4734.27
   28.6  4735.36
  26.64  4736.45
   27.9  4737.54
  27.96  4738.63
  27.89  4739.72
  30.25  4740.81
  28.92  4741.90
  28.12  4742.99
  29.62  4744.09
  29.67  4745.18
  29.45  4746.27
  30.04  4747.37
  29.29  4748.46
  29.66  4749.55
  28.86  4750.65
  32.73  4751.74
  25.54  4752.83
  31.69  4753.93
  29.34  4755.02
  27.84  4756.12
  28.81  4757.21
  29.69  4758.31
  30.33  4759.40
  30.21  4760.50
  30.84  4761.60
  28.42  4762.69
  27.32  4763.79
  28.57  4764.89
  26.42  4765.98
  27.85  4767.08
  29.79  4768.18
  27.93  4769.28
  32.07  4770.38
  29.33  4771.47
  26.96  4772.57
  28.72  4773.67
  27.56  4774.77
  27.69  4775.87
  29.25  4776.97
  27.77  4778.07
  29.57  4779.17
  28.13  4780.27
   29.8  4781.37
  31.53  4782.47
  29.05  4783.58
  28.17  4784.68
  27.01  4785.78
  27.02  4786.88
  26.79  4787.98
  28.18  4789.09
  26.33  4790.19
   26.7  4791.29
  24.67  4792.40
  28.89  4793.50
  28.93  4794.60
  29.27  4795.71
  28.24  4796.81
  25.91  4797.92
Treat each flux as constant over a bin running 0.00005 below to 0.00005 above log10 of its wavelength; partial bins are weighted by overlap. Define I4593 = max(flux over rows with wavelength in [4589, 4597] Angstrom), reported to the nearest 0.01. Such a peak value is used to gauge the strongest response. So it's 31.75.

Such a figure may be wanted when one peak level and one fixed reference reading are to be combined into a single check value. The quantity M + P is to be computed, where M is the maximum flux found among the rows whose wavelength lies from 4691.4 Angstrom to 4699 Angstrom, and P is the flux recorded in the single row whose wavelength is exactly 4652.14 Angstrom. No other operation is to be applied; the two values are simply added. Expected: 54.5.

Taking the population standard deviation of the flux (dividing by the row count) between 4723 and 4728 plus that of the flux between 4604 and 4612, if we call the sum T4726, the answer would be 3.3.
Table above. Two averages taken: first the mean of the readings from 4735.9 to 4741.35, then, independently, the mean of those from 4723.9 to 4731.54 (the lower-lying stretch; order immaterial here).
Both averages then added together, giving 57.1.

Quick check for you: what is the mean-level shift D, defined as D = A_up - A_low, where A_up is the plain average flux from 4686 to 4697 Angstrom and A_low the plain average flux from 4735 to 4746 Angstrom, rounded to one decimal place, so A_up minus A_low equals -0.5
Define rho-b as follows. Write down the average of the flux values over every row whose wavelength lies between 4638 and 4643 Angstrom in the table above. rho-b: 26.8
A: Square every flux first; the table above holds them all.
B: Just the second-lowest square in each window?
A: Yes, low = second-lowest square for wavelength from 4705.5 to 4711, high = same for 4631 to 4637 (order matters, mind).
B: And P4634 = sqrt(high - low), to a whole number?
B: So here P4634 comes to 13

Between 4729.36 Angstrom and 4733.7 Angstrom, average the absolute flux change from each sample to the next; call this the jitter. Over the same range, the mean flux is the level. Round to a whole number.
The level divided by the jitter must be 15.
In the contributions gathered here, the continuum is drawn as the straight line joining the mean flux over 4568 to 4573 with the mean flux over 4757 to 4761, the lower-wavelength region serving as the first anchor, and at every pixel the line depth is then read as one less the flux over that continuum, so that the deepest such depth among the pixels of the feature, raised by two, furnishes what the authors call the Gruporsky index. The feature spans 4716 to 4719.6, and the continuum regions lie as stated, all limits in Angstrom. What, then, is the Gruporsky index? 2.17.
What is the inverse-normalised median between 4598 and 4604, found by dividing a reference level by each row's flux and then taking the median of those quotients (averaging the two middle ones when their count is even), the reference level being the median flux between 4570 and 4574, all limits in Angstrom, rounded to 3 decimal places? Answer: 0.949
